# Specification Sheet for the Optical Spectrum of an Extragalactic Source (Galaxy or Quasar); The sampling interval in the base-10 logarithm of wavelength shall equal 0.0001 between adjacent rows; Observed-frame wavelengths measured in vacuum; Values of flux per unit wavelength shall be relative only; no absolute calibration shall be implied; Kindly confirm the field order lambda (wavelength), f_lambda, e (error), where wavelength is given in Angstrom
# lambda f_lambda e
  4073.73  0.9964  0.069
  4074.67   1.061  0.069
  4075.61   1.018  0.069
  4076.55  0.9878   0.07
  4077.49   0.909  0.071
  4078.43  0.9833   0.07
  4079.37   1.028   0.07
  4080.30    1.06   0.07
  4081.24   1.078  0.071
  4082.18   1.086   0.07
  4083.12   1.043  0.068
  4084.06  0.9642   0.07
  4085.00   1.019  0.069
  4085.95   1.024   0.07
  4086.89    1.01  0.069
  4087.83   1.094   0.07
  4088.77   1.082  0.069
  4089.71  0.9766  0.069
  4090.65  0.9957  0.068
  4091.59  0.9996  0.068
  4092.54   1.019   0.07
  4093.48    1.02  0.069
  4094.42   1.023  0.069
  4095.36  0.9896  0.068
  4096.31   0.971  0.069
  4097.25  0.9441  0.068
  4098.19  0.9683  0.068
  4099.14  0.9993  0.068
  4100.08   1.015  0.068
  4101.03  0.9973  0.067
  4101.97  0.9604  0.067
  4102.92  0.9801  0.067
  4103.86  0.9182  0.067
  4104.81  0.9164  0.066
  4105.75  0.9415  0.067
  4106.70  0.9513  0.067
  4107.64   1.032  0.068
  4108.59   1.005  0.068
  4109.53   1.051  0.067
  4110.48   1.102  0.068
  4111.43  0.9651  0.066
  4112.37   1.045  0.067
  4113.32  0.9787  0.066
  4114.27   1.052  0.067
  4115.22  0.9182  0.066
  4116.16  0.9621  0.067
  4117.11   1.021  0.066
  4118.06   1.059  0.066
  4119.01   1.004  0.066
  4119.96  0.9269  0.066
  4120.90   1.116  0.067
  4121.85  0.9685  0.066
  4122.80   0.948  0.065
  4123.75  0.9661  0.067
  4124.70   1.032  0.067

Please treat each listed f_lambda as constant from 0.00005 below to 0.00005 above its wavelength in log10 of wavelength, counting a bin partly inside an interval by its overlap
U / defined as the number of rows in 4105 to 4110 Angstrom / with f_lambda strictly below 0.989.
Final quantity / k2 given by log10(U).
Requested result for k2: 0.3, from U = 2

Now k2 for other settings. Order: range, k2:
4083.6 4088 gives 0.0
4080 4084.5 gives 0.0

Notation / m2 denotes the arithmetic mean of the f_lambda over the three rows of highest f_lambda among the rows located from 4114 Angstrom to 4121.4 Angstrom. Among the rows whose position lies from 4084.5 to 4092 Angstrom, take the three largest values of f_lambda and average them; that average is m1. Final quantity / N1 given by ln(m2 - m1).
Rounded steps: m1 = 1.07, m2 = 1.08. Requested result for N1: -4.7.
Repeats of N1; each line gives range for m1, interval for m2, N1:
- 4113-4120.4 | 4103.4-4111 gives -4.0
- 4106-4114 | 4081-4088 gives -3.9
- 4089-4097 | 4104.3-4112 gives -3.2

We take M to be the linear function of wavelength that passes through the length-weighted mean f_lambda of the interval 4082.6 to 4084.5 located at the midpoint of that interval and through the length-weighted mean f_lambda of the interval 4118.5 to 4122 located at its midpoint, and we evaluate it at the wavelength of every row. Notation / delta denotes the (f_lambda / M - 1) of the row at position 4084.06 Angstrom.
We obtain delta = -0.04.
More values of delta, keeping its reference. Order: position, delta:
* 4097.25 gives -0.06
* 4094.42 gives 0.02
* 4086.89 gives 0.00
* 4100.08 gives 0.01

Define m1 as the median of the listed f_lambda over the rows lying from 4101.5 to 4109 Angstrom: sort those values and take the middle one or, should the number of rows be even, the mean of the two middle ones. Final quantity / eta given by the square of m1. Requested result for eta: 0.91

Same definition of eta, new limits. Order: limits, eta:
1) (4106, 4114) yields 1.04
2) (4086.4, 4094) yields 1.03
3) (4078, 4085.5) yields 1.07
